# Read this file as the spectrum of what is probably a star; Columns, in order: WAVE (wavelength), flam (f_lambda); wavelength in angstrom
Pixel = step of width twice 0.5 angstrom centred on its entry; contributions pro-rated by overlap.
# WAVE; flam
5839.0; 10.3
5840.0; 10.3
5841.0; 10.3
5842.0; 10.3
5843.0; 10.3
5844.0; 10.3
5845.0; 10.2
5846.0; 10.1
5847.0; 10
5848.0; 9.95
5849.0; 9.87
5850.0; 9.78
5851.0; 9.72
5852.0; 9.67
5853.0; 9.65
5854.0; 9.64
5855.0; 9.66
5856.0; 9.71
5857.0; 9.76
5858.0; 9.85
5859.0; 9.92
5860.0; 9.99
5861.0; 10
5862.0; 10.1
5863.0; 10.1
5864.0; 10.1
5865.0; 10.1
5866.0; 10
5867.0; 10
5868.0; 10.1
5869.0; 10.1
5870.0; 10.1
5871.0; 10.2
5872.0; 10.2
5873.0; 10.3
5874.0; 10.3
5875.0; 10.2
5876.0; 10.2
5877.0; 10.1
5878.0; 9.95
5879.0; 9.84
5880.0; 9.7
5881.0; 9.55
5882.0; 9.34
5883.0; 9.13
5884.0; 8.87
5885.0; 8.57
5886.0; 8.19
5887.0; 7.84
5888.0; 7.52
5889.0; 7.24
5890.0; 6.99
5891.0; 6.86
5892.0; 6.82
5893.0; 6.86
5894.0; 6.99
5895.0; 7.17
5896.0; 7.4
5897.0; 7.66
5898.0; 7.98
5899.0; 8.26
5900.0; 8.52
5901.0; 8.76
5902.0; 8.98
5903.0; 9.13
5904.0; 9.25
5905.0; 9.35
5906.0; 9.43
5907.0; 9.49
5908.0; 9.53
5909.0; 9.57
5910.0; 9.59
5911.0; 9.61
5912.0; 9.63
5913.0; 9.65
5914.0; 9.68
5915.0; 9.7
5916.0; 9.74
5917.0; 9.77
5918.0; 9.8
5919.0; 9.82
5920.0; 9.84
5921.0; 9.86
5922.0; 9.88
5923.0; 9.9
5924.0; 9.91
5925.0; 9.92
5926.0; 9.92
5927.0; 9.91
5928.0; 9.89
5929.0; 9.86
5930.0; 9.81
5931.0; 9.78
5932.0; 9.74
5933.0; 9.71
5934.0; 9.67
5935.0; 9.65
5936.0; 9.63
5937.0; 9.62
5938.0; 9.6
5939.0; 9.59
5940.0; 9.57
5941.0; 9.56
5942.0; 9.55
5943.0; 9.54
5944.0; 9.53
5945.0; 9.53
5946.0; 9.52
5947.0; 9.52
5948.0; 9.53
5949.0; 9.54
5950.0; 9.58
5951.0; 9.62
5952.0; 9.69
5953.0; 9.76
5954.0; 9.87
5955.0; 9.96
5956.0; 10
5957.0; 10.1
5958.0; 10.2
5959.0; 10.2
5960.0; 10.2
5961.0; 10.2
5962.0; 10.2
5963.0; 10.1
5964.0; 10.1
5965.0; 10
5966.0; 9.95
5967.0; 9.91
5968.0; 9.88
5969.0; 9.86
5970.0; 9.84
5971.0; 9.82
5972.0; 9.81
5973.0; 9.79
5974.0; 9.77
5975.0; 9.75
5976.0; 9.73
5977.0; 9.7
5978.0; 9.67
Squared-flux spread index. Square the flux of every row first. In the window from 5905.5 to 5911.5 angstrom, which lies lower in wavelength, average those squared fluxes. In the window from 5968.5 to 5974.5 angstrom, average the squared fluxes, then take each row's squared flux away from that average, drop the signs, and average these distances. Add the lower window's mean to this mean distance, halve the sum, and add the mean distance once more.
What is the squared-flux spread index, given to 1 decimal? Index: 46.2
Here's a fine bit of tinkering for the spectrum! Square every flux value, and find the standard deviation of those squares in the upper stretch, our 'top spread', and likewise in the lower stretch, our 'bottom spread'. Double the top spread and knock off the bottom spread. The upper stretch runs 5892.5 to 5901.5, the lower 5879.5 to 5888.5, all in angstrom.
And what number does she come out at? 8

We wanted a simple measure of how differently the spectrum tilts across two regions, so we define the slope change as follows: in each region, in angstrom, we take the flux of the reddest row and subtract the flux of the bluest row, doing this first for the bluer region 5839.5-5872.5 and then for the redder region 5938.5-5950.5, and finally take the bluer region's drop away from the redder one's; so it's 0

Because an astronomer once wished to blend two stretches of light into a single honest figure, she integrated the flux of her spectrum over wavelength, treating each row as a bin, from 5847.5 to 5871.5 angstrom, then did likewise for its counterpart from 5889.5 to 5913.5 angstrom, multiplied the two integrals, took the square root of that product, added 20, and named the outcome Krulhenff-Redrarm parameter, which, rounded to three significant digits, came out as 240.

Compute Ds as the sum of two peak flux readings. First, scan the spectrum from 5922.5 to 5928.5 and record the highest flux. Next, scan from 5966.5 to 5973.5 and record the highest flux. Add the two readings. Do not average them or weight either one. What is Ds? 19.8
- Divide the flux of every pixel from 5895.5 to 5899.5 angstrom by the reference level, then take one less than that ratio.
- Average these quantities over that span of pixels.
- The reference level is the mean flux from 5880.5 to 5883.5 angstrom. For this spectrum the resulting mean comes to -0.16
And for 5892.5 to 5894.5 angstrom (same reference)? -0.26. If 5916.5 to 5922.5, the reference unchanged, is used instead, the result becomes 0.05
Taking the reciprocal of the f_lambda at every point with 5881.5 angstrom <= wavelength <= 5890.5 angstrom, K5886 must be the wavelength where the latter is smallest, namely 5882.0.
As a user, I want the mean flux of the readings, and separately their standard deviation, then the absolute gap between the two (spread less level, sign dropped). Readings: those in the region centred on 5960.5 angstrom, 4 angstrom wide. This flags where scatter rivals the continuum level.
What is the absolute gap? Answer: 10.20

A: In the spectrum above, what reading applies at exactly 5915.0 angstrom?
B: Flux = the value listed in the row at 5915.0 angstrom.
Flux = 9.7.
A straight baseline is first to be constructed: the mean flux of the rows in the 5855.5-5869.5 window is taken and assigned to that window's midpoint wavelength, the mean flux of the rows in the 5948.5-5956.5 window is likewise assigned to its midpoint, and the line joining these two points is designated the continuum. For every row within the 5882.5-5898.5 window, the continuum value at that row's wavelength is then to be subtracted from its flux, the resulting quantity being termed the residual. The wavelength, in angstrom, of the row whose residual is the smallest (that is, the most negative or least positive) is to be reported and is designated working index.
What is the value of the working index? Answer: 5892.0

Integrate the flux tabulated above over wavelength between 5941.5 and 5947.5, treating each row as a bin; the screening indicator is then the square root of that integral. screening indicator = 7.56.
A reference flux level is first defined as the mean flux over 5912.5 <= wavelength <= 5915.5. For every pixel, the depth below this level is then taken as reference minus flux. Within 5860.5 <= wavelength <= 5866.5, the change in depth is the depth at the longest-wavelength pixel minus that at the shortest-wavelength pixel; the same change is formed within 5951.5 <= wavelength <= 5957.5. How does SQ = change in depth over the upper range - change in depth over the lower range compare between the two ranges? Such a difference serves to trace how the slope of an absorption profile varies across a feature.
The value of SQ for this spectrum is -0.41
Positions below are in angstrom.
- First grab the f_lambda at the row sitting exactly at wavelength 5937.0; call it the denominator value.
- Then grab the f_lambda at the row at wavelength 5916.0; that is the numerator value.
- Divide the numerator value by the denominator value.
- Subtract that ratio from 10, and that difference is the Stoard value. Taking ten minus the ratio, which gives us 8.99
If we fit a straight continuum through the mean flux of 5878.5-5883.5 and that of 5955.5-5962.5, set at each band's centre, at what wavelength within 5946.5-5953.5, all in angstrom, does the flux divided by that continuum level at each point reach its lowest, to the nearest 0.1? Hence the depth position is 5947.0 angstrom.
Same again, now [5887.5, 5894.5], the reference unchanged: 5892.0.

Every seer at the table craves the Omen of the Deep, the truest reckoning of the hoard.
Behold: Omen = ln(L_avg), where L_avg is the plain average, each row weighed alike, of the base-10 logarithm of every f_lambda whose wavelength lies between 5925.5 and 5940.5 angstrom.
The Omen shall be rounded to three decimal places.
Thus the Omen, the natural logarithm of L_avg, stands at -0.012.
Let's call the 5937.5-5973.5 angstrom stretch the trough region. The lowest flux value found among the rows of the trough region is 9.52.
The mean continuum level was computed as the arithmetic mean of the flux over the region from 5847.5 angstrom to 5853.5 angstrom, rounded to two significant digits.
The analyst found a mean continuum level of 9.8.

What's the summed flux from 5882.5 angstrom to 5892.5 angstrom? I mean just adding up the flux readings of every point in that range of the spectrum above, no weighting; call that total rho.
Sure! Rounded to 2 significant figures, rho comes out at 78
